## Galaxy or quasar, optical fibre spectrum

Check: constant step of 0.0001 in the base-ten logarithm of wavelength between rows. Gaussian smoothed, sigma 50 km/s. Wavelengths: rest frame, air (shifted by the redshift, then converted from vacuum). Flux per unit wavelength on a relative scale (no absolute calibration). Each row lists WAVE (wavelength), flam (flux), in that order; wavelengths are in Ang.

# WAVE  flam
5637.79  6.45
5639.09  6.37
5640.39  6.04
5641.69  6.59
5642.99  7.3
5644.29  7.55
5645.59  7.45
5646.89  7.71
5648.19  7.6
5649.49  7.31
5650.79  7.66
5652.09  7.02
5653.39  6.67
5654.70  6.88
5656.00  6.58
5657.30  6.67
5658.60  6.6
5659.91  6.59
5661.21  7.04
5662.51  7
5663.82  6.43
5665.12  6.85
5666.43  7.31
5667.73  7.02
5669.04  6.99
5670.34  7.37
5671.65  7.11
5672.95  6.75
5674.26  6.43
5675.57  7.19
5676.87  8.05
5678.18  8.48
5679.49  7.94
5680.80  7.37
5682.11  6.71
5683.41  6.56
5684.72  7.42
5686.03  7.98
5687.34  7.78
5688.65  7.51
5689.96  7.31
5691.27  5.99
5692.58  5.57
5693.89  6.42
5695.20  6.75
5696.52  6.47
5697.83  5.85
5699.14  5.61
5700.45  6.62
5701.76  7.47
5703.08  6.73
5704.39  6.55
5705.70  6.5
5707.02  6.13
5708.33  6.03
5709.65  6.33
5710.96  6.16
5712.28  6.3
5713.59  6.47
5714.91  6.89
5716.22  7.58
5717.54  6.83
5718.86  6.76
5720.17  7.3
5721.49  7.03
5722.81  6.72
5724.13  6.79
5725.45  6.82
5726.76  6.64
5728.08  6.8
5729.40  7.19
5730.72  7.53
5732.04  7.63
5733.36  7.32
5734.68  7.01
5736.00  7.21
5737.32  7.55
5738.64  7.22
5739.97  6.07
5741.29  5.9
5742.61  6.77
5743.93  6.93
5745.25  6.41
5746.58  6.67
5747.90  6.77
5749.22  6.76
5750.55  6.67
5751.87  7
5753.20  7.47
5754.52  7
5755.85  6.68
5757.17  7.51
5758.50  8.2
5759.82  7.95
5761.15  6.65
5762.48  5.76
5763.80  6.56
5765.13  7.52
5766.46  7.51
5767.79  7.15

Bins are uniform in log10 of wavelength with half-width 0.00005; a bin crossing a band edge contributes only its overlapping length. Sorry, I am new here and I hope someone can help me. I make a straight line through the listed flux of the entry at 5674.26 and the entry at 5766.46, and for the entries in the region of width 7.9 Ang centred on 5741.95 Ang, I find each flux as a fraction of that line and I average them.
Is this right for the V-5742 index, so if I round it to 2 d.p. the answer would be 0.91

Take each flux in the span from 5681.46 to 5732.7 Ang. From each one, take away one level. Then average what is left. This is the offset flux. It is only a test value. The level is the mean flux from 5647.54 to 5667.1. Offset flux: -0.19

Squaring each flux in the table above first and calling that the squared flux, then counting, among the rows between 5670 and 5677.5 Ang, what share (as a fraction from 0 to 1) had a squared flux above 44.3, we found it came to 0.83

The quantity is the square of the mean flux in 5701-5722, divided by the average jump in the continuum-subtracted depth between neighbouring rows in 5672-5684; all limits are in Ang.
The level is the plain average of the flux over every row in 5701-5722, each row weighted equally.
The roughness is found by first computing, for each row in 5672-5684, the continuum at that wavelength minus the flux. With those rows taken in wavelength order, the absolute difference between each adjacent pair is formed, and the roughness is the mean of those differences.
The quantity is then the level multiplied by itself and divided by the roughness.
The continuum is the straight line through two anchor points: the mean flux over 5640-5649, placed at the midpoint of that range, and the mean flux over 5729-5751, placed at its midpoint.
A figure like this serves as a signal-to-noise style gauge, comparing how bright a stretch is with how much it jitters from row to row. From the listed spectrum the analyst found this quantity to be 84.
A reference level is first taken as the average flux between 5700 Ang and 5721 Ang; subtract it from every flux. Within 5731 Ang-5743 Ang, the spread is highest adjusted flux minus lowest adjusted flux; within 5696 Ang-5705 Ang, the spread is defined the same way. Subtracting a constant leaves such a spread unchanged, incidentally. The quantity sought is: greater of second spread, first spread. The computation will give 1.9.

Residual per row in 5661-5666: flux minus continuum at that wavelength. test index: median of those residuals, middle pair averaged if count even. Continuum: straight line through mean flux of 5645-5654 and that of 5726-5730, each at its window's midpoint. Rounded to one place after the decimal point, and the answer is -0.3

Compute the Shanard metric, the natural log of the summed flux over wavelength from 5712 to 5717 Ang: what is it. 3.30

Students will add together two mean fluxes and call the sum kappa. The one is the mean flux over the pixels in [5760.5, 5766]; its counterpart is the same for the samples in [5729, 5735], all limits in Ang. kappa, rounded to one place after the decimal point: 14.0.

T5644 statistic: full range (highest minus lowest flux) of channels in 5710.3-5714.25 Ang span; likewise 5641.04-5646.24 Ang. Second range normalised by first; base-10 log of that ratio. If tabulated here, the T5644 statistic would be 0.49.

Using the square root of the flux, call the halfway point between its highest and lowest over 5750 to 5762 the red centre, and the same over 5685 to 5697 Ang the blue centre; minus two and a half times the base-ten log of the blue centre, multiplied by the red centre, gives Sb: -2.81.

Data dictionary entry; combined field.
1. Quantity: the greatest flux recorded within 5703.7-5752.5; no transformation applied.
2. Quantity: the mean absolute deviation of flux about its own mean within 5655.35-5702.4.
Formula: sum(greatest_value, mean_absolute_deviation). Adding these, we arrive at 8.2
